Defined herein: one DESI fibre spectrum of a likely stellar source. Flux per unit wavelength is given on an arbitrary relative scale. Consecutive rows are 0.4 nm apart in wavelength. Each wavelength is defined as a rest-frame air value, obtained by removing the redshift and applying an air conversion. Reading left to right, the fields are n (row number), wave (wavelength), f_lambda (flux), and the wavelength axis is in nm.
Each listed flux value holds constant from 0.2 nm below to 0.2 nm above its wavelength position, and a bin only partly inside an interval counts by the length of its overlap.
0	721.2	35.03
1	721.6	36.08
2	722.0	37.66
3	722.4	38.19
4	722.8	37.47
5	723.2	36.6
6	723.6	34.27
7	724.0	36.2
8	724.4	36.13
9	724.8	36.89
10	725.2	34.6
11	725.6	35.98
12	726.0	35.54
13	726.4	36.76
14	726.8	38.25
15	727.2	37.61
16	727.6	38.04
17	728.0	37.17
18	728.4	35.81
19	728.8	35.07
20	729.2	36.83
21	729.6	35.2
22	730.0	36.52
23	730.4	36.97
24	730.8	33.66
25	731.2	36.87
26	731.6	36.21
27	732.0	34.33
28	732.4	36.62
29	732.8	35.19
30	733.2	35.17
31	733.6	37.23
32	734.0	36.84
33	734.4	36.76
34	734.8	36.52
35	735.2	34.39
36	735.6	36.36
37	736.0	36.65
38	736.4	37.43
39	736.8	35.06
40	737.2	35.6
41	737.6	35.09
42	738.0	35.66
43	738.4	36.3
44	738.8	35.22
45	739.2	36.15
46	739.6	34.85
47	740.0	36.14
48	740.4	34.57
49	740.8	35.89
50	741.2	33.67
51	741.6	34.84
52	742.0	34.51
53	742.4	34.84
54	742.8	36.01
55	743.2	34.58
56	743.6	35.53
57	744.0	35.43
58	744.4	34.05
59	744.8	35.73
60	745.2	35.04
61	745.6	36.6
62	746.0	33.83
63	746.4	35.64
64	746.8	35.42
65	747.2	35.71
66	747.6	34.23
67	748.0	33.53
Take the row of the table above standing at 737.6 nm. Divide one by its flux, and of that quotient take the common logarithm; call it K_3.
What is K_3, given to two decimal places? -1.55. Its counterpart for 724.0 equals -1.56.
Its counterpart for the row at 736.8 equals -1.54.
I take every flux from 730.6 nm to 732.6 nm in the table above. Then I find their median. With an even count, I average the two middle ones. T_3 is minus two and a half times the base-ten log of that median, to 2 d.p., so -3.90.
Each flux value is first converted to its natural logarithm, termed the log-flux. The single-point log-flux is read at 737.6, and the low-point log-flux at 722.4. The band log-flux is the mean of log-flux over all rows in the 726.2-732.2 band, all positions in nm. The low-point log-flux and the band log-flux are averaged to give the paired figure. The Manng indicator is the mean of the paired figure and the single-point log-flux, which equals 3.59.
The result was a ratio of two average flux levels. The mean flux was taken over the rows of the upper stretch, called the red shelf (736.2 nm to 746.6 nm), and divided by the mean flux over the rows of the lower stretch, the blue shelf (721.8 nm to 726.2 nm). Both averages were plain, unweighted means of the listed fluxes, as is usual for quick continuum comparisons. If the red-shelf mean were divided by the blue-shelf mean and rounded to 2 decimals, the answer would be 0.97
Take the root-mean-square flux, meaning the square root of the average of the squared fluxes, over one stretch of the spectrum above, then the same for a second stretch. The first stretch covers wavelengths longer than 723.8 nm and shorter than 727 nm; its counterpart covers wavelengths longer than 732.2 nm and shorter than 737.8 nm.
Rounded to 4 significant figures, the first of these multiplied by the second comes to 1310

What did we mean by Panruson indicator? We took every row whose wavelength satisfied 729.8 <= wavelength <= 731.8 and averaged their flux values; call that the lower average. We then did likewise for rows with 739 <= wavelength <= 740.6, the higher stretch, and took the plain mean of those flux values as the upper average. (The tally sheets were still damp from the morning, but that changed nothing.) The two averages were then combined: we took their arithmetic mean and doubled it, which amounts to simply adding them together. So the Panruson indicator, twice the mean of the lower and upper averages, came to 71.5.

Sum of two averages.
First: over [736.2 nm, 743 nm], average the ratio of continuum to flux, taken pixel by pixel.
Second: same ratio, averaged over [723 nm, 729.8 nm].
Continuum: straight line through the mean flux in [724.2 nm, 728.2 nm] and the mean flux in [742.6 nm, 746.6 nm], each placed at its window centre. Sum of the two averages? 2.019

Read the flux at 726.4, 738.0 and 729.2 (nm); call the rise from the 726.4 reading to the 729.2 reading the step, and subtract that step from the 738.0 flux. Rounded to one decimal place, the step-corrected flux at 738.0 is 35.6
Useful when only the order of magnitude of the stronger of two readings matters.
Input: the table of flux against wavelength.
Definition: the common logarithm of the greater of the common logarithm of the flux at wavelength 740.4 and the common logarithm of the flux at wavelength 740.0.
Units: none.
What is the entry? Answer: 0.193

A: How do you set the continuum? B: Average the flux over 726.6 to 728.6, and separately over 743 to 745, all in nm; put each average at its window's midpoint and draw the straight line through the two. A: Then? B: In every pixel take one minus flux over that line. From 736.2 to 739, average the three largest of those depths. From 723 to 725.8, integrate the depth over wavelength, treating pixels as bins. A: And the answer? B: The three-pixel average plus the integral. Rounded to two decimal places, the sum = 0.17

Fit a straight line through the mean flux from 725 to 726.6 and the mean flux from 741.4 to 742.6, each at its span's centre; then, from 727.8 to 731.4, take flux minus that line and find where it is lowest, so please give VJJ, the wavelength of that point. 730.8 nm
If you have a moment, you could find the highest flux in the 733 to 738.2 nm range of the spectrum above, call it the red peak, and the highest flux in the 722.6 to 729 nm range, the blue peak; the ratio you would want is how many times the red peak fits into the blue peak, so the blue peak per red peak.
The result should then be 1.02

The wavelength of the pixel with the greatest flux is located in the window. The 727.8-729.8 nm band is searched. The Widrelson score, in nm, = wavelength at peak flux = 728.0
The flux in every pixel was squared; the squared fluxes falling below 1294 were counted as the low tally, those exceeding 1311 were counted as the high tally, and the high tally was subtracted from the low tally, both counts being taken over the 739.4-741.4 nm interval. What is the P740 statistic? 4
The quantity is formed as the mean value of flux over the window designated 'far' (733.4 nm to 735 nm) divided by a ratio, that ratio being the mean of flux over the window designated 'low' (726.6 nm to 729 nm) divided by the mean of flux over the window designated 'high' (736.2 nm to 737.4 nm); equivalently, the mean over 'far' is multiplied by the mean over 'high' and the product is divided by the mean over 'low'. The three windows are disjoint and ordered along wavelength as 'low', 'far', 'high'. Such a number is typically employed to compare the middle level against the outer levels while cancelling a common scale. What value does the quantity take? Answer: 35.9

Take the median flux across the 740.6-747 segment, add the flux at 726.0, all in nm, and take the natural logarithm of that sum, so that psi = 4.26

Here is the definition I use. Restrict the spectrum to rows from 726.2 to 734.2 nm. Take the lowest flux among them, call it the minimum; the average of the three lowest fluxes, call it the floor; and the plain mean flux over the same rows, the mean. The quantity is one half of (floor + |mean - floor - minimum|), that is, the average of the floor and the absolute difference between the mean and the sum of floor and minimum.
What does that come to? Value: 33.0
